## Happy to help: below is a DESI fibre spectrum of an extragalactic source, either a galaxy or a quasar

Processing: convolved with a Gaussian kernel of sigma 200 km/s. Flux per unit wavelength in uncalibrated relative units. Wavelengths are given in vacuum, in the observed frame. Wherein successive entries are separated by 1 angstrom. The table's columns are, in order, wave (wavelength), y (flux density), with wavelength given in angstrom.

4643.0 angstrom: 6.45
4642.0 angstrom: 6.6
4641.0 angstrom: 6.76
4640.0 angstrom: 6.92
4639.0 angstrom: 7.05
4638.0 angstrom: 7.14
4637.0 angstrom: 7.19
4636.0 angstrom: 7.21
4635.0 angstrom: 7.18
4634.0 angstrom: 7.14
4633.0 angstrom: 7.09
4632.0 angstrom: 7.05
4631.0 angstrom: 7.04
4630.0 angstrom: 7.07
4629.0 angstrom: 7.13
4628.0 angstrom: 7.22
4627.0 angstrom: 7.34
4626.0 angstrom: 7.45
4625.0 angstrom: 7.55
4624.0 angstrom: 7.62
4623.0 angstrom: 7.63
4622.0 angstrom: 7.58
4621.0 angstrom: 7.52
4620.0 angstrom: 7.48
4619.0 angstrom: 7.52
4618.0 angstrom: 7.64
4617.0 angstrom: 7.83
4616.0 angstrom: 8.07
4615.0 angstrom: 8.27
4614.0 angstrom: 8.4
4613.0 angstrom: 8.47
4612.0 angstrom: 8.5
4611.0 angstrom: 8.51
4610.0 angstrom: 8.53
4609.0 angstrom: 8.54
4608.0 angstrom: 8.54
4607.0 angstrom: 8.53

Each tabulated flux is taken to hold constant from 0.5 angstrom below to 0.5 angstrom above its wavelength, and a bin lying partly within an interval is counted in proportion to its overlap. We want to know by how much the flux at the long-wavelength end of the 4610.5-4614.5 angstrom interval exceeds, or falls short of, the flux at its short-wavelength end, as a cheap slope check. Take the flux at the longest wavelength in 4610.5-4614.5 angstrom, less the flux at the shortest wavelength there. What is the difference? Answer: -0.1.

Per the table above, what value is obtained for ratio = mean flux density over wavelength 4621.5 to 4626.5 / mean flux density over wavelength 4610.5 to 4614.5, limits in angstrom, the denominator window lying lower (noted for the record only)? 0.893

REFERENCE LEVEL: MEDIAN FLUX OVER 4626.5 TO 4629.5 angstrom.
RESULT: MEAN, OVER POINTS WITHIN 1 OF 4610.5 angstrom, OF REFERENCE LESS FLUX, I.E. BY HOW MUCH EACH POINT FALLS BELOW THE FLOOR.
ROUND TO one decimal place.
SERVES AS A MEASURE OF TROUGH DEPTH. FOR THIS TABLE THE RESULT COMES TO -1.3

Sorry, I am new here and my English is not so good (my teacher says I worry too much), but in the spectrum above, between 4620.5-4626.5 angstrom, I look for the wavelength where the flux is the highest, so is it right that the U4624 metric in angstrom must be 4623.0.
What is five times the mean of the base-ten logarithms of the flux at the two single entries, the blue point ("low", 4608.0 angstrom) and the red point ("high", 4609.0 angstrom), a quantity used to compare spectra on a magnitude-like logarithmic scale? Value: 4.66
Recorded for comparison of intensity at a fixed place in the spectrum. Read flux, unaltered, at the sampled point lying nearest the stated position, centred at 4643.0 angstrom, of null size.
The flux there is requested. 6.45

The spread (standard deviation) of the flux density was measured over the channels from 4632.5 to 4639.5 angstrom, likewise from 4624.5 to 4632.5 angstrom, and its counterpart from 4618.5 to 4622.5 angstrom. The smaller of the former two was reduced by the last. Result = 0.02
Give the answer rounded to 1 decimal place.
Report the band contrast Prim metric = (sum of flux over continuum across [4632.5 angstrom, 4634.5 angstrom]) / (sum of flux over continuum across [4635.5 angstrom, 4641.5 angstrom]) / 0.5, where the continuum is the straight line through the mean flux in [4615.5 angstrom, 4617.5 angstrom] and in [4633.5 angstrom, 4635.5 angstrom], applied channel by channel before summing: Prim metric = 0.7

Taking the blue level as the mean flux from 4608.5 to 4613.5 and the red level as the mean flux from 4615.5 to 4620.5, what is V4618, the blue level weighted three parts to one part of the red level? 8.3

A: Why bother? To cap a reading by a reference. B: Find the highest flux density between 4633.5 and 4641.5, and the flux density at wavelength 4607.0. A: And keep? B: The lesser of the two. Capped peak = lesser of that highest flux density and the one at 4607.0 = 7.2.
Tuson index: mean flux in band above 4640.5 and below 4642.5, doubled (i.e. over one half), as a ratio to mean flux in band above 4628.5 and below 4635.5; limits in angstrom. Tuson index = 1.88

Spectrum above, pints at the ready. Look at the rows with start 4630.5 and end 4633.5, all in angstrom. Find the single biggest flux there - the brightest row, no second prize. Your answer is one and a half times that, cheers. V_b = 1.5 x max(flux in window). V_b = 10.6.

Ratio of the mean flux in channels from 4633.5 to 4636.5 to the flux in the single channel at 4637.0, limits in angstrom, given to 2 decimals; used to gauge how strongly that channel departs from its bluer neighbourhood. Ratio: 1.00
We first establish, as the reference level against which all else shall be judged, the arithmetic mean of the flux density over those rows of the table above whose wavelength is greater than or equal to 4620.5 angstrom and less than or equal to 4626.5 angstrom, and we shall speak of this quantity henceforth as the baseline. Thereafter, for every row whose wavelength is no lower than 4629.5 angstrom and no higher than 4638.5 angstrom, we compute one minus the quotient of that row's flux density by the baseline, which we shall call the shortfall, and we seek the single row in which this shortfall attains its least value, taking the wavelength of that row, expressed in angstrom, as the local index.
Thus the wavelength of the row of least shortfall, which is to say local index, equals 4636.0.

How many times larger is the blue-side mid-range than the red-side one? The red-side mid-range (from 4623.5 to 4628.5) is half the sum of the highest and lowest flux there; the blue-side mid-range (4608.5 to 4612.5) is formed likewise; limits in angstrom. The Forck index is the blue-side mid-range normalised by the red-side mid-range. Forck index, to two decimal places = 1.15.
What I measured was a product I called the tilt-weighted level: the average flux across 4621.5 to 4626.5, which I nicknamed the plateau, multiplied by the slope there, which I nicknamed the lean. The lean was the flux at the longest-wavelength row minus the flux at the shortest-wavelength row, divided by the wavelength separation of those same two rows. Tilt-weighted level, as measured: -0.2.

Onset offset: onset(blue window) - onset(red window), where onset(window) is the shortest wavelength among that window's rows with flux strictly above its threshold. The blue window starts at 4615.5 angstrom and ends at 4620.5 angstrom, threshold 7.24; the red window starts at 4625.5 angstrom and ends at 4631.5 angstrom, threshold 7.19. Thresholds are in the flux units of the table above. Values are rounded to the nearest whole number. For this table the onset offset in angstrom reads -10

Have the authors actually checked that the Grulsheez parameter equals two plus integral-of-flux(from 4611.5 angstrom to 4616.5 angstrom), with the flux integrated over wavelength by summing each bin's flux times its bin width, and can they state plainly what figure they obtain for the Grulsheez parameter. 44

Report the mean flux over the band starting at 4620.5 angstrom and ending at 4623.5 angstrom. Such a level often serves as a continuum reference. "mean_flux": 7.58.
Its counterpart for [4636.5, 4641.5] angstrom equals 7.01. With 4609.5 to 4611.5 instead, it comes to 8.52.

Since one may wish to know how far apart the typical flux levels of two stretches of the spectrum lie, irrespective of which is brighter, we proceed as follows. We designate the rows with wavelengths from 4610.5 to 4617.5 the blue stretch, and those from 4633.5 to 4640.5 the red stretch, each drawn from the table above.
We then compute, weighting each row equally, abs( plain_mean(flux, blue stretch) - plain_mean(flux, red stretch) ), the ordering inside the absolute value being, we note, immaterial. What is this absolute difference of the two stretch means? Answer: 1.2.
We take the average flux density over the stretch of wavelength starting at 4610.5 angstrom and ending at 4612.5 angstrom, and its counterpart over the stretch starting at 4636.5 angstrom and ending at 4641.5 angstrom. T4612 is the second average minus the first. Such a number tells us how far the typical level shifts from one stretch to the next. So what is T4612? -1.5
